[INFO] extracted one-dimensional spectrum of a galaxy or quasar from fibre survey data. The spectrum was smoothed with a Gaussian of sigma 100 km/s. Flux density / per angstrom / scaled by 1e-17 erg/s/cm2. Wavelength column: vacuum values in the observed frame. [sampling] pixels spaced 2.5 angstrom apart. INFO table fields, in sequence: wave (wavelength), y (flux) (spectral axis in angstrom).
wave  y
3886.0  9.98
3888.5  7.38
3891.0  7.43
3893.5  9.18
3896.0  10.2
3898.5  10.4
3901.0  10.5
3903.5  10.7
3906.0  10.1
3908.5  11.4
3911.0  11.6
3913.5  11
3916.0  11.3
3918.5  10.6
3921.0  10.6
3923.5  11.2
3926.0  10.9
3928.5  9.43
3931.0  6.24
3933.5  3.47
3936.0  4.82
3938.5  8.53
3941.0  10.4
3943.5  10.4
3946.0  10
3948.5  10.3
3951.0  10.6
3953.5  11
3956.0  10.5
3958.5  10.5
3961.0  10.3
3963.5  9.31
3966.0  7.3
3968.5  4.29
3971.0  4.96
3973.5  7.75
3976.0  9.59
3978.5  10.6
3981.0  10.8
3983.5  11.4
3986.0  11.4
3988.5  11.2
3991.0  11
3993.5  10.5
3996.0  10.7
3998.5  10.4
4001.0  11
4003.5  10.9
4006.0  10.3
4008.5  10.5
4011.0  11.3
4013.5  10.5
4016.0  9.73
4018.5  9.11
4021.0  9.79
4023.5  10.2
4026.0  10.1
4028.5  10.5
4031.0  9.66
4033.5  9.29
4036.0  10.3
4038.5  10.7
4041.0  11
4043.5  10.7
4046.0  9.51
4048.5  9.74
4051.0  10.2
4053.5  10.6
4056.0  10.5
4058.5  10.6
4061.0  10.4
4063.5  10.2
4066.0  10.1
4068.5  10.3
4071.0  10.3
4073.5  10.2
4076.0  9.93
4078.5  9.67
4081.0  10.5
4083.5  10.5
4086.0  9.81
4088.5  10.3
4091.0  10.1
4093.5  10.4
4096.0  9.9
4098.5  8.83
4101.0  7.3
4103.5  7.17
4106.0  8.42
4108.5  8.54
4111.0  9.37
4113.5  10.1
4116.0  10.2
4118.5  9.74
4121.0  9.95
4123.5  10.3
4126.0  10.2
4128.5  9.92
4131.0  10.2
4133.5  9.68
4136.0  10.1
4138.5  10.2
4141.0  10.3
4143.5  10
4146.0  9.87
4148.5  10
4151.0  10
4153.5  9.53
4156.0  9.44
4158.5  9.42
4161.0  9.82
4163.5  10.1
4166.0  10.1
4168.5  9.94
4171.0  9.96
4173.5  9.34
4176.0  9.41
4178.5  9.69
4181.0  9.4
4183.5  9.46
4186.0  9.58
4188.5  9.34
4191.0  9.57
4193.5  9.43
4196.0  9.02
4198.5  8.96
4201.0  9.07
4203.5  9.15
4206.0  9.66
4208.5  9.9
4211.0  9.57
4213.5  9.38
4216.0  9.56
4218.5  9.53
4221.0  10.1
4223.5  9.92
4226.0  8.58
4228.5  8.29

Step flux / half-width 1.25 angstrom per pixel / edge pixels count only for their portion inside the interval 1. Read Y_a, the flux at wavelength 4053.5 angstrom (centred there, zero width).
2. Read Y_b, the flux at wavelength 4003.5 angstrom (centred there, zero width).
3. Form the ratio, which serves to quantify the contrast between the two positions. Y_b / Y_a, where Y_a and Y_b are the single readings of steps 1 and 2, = 1.03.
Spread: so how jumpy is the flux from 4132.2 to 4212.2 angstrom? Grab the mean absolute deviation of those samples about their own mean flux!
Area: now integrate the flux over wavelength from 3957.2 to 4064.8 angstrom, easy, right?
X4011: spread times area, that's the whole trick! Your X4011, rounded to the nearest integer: 323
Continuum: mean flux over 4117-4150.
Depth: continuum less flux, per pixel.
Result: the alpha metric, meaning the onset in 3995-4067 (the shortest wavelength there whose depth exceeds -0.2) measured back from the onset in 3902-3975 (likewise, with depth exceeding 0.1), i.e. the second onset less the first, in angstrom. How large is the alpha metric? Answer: -87.5 angstrom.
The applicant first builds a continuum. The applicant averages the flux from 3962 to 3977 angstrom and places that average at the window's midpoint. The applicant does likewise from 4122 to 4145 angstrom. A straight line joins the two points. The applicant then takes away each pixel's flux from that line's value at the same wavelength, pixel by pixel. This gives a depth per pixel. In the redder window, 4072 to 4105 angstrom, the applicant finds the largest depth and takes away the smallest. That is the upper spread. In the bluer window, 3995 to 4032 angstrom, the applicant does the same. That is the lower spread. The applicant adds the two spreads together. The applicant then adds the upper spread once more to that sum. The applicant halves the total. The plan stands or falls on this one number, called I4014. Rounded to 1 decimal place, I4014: 4.9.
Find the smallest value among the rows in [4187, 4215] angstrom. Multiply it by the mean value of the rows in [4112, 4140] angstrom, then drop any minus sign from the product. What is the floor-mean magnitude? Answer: 90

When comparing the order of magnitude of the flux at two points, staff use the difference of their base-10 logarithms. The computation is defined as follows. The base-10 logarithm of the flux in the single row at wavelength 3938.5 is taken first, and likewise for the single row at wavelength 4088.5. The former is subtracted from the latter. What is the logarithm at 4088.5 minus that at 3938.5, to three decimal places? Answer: 0.082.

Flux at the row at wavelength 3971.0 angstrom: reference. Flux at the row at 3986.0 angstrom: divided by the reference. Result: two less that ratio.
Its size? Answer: -0.30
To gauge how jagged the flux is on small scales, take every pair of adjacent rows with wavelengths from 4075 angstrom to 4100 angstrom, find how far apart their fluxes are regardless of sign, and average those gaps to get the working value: 0.5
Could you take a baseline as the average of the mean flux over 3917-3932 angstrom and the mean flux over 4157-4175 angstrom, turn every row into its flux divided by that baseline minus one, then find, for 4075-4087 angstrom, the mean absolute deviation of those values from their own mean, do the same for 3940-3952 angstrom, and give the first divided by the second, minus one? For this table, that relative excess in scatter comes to 1.2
